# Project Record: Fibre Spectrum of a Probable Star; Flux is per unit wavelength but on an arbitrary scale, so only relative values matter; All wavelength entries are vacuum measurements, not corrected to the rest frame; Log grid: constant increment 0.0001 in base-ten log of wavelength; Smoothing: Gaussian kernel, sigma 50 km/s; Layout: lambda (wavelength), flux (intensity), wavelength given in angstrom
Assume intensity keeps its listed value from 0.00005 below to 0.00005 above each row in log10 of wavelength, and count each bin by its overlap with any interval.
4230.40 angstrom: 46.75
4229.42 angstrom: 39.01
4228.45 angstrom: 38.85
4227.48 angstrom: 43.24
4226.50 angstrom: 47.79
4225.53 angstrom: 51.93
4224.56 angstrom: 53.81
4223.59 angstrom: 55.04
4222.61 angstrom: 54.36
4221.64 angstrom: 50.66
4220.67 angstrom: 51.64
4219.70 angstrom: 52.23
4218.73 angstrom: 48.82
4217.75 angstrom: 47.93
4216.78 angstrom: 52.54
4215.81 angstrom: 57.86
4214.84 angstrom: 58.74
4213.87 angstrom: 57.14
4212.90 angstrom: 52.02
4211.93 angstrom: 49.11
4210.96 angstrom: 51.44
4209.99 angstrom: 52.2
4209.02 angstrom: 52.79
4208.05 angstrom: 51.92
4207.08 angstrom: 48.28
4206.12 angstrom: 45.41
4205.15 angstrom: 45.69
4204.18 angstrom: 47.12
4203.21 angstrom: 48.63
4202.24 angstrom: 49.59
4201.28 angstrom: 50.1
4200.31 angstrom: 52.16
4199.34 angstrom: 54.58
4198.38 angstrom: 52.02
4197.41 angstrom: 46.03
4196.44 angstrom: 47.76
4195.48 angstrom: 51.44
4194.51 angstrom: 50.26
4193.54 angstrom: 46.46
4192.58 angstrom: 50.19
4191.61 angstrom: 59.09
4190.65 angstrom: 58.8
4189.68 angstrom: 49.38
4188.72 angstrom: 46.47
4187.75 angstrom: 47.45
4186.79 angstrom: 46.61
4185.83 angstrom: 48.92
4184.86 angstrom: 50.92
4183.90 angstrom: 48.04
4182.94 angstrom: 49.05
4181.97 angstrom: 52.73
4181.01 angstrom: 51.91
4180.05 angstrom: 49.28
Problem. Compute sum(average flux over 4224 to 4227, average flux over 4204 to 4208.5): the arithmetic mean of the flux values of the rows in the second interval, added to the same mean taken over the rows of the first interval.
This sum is 99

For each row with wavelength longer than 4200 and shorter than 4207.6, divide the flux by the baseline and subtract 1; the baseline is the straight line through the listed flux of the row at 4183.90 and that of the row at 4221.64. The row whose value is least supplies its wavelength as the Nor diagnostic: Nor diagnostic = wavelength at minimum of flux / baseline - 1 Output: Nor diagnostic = 4206.12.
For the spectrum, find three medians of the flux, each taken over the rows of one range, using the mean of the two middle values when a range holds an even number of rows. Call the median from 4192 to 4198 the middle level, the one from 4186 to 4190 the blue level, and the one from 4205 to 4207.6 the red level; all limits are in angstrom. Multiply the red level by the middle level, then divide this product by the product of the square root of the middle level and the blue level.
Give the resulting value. 6.80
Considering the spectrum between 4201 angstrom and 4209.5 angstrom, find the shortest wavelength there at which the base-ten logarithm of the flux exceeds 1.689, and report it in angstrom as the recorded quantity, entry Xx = 4201.28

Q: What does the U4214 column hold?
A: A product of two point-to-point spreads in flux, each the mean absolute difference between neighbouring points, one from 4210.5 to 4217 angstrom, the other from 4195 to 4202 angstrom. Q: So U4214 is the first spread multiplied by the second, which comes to 9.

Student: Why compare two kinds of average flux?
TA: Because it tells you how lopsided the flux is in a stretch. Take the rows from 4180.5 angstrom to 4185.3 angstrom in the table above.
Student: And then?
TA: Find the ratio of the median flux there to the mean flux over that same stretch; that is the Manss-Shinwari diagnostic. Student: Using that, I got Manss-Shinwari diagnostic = 1.01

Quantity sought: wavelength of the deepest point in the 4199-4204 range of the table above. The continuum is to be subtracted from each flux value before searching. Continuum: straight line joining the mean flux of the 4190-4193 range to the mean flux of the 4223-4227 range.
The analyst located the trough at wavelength 4203.21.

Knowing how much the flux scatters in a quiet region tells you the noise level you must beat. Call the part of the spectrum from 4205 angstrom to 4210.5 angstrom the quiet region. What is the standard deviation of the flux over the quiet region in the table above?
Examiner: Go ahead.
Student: 3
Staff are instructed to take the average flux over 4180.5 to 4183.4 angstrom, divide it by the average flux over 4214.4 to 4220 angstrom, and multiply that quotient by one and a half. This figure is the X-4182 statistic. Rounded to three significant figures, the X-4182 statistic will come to 1.45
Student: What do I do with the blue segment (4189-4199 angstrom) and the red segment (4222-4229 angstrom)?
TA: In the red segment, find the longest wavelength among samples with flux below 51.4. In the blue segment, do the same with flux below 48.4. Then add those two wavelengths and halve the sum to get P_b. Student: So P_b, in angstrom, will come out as 4212.9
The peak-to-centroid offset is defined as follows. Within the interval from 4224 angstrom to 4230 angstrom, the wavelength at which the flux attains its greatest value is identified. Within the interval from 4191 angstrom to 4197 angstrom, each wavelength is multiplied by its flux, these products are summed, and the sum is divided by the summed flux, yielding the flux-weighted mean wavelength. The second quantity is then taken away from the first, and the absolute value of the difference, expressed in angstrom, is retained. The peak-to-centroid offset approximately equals 30.6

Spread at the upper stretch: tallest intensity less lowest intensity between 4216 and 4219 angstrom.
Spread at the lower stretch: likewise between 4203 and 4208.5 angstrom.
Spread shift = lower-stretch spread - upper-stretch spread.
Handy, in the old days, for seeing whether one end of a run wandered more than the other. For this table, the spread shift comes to 1.9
